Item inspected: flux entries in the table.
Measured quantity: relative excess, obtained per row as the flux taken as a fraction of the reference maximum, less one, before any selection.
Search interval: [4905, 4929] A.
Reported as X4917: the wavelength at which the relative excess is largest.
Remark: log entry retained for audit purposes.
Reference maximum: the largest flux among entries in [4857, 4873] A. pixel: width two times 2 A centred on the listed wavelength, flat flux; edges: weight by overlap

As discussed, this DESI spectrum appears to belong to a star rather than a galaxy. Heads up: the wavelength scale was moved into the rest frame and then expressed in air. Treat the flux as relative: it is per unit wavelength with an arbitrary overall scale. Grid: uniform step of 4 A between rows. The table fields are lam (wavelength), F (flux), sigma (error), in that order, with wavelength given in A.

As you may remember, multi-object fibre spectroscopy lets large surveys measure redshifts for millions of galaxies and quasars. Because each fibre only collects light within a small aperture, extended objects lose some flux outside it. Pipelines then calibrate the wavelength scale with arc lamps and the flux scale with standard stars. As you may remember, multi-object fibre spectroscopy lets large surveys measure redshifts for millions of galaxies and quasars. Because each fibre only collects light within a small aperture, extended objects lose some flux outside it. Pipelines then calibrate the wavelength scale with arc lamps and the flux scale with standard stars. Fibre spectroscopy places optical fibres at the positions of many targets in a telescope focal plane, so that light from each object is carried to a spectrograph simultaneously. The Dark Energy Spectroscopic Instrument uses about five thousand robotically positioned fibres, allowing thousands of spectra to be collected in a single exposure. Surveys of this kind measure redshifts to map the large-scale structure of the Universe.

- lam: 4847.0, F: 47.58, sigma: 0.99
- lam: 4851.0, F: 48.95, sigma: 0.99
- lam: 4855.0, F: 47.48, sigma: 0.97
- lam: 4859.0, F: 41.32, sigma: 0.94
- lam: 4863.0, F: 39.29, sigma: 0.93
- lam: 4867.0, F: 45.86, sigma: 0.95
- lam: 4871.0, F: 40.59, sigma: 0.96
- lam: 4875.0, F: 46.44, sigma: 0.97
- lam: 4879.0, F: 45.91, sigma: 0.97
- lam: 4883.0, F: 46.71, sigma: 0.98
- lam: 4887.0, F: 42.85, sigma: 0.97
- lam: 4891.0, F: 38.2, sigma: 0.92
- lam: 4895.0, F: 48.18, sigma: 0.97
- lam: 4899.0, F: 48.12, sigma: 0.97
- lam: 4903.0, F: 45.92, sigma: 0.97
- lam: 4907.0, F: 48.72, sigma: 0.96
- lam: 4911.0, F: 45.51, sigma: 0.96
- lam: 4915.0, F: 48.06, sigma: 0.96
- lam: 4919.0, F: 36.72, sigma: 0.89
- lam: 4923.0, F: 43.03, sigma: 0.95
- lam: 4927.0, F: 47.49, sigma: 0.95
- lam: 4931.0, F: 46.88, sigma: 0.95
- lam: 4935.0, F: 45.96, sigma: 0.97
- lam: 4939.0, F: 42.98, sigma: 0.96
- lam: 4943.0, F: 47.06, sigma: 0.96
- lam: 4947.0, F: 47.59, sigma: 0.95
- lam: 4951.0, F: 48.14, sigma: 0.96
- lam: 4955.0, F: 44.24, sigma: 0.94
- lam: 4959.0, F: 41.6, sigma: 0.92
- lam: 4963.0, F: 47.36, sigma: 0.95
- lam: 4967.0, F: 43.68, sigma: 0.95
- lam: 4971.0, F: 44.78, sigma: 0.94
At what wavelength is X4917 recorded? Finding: 4907.0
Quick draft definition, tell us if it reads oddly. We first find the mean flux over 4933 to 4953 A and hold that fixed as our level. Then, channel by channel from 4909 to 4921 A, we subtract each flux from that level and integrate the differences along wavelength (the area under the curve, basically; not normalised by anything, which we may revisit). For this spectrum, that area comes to 35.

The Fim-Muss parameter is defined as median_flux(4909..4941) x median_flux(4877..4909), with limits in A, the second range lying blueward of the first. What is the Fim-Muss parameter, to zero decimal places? 2118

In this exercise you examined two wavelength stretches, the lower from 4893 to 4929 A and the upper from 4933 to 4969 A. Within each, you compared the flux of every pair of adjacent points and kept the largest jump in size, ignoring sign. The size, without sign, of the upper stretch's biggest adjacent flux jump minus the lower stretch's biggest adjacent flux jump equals 6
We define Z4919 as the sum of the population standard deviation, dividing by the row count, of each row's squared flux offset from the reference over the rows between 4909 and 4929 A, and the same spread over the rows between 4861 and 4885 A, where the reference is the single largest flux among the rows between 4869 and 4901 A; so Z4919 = 81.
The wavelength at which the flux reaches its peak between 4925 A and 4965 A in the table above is 4951.0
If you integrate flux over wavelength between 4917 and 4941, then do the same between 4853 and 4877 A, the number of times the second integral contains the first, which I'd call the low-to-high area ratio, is 0.99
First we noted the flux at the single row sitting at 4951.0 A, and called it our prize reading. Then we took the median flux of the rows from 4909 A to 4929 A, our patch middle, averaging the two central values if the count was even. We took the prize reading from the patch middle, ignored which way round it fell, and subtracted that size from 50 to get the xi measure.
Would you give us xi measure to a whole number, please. 47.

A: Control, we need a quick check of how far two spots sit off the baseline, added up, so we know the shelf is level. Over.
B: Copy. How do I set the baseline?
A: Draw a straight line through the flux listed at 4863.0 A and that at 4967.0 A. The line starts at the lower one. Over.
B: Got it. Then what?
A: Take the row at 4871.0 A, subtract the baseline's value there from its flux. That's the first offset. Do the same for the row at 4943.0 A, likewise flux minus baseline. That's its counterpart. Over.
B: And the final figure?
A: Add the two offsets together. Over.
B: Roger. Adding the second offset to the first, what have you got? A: 5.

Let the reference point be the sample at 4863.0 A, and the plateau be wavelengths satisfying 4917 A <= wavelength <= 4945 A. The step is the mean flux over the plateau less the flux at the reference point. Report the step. 5.0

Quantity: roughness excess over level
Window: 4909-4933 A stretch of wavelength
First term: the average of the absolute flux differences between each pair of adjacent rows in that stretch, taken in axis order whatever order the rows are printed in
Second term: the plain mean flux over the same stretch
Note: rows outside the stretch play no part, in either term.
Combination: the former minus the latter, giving -39.6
